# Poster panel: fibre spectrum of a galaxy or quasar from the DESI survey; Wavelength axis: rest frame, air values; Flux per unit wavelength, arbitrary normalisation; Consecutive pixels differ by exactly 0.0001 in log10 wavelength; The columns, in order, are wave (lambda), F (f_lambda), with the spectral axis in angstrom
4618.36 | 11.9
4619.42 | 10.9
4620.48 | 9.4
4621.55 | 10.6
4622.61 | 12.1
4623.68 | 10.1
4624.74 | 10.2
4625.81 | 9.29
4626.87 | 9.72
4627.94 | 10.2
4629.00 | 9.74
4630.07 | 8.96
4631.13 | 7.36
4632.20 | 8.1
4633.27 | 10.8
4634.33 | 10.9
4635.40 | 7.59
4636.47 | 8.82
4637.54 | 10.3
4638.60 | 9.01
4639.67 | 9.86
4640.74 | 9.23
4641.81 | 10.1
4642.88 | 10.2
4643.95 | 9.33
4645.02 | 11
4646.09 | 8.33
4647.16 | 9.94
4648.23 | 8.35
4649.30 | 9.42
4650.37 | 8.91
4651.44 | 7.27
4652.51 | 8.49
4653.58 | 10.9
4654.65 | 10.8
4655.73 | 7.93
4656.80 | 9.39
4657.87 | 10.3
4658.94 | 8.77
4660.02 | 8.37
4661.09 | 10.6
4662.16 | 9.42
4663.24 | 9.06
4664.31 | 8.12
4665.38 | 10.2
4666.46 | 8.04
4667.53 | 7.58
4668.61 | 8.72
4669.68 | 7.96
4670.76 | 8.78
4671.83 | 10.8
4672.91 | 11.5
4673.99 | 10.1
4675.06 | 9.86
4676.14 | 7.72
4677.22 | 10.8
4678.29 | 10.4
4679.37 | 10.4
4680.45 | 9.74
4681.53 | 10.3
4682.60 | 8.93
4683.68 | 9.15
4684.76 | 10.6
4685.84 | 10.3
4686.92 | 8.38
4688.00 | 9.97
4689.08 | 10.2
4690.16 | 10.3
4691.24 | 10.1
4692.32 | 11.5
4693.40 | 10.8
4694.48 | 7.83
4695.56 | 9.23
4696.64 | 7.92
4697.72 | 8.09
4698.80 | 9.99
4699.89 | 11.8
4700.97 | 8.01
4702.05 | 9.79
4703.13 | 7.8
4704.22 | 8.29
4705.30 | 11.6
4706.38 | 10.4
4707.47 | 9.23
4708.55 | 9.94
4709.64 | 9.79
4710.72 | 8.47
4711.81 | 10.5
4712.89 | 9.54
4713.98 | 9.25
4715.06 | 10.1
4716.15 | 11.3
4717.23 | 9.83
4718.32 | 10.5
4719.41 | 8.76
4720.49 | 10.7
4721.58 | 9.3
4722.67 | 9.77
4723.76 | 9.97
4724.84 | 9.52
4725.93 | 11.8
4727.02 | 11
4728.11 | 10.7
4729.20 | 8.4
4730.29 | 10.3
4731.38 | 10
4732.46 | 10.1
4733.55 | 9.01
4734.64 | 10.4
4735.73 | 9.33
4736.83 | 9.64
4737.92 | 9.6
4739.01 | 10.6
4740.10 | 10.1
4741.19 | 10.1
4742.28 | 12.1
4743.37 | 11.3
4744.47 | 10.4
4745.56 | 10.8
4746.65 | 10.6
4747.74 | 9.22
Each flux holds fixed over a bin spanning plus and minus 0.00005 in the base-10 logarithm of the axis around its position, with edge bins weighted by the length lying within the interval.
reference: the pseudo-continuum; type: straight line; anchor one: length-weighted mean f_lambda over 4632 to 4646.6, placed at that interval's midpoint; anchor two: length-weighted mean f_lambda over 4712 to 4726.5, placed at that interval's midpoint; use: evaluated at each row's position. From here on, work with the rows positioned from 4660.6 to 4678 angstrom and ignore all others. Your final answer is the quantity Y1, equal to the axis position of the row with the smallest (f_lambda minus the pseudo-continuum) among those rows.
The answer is 4667.53 angstrom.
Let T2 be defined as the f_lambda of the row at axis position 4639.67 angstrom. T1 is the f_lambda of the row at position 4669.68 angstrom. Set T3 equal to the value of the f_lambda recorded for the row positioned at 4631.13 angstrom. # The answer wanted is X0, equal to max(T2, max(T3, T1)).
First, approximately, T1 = 7.96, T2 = 9.86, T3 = 7.36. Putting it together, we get 9.9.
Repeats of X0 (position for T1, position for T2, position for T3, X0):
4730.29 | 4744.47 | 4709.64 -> 10.4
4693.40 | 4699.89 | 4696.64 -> 11.8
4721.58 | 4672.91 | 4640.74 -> 11.5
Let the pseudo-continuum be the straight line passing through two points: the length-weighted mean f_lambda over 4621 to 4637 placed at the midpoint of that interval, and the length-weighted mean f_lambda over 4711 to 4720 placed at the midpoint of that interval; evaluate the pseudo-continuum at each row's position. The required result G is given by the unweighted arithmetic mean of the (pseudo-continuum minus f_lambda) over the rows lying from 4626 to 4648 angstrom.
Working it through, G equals 0.18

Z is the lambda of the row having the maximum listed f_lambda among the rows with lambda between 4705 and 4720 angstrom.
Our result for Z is 4705.30 angstrom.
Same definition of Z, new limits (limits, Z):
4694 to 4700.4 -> 4699.89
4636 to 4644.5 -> 4637.54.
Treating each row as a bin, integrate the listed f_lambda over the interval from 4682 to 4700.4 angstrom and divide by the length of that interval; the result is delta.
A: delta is 9.71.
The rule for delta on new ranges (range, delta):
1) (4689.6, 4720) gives 9.67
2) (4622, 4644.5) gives 9.62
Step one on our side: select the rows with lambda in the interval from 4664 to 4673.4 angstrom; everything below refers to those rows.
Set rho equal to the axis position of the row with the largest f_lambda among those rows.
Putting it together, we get 4672.91 angstrom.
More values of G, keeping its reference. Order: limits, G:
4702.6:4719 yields 0.15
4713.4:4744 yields -0.14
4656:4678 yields 0.46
